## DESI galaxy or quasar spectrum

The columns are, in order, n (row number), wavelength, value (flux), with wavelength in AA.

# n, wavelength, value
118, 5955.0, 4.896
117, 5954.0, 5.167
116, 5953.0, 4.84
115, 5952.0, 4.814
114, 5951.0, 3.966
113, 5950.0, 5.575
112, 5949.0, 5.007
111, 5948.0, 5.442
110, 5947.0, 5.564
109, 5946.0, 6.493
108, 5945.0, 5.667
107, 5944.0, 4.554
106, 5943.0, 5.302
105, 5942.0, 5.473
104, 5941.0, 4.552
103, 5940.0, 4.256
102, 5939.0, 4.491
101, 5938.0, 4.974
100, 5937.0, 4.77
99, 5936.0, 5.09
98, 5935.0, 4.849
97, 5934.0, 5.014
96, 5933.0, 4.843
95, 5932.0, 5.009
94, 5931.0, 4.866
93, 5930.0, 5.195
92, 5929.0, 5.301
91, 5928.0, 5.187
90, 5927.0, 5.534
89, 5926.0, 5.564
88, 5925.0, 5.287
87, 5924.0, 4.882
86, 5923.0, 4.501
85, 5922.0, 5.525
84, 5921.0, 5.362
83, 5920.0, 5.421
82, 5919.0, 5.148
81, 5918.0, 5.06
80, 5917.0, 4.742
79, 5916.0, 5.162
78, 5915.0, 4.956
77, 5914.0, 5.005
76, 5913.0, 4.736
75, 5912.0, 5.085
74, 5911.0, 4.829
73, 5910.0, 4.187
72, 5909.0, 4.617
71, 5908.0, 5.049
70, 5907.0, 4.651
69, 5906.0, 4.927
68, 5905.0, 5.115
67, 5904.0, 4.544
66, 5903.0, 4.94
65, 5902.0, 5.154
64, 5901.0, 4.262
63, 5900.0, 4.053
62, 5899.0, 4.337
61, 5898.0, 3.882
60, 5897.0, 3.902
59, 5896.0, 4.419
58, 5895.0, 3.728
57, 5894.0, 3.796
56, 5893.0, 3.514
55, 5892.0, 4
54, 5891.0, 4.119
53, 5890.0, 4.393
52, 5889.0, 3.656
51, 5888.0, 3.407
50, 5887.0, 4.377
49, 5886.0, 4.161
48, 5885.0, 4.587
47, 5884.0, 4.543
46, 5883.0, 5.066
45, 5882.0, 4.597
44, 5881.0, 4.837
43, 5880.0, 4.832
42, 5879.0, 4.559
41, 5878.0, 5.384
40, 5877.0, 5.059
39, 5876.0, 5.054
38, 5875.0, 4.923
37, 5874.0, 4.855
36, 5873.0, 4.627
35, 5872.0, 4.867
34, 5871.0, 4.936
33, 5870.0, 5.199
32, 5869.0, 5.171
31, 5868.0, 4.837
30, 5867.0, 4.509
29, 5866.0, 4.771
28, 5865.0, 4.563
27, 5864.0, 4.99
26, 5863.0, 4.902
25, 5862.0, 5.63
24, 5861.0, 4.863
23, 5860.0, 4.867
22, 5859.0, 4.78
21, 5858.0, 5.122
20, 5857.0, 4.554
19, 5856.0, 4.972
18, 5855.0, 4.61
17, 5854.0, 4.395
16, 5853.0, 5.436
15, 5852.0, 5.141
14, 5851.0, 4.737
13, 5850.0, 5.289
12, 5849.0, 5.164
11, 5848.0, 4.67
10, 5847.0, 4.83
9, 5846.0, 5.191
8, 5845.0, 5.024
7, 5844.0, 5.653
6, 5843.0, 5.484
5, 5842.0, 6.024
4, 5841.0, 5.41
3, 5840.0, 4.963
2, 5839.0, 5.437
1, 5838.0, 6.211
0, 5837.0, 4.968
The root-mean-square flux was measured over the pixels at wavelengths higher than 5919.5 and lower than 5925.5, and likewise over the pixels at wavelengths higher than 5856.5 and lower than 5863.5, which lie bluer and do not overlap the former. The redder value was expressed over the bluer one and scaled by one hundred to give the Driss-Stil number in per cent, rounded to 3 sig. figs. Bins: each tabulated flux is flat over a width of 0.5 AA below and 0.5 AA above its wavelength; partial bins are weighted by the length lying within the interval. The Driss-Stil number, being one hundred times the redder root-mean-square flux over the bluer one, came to 104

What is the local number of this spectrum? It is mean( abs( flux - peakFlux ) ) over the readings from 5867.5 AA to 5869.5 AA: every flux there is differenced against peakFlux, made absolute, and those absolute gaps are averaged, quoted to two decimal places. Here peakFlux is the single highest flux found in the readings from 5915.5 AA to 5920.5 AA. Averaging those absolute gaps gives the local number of 0.42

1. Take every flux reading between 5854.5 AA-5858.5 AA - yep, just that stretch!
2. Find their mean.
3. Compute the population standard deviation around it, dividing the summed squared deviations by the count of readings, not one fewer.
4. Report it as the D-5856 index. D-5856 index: 0.239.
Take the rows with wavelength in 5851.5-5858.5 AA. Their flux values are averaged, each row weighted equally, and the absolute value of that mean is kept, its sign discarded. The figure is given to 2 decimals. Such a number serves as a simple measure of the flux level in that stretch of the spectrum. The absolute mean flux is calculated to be 4.89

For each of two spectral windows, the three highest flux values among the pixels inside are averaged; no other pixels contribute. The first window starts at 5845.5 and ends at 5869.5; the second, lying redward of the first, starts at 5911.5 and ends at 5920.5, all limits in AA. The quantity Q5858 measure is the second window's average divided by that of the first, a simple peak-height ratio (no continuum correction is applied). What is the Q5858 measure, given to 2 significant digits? 0.96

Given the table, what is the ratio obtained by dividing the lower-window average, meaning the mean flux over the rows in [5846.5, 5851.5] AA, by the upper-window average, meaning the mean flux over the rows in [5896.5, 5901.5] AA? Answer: 1.21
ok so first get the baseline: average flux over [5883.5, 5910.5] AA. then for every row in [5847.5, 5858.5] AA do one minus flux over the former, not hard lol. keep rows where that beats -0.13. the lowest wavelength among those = 5848.0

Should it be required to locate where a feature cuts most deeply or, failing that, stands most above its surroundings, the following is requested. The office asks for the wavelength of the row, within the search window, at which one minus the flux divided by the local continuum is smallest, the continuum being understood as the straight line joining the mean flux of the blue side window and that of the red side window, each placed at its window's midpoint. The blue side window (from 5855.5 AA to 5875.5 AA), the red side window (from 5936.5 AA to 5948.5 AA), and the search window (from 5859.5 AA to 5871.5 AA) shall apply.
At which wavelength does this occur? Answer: 5862.0 AA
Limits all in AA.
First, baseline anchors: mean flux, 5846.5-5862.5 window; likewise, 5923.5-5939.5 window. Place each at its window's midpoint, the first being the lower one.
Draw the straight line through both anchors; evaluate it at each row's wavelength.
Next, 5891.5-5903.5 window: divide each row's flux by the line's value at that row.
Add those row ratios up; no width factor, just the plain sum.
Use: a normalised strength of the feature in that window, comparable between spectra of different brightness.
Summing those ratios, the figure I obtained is 10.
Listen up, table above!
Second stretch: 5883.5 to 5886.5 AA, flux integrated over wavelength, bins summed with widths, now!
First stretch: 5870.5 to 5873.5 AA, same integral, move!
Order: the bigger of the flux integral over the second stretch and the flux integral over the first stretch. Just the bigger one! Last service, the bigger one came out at 14.4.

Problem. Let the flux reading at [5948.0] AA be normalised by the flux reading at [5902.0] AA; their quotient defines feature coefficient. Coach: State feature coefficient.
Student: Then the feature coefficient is 1.06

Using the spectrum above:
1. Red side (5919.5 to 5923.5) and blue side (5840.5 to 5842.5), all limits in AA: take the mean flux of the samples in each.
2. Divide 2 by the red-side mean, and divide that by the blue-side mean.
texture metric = 0.067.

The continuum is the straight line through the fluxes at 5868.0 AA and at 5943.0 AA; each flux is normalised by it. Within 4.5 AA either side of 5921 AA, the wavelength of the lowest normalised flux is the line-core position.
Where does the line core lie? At 5923.0 AA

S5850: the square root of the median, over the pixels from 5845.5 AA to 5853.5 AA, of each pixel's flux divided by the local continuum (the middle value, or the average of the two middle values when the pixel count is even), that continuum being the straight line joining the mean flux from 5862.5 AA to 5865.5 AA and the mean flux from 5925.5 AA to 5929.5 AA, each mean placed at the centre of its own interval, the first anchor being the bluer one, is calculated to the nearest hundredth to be 1.05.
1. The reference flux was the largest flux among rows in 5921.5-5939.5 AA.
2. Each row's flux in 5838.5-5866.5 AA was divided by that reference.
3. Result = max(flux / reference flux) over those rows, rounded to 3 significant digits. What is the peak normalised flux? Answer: 1.08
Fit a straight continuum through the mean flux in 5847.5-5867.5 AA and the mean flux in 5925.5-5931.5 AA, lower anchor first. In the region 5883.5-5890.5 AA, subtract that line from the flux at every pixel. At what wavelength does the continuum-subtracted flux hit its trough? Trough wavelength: 5888.0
